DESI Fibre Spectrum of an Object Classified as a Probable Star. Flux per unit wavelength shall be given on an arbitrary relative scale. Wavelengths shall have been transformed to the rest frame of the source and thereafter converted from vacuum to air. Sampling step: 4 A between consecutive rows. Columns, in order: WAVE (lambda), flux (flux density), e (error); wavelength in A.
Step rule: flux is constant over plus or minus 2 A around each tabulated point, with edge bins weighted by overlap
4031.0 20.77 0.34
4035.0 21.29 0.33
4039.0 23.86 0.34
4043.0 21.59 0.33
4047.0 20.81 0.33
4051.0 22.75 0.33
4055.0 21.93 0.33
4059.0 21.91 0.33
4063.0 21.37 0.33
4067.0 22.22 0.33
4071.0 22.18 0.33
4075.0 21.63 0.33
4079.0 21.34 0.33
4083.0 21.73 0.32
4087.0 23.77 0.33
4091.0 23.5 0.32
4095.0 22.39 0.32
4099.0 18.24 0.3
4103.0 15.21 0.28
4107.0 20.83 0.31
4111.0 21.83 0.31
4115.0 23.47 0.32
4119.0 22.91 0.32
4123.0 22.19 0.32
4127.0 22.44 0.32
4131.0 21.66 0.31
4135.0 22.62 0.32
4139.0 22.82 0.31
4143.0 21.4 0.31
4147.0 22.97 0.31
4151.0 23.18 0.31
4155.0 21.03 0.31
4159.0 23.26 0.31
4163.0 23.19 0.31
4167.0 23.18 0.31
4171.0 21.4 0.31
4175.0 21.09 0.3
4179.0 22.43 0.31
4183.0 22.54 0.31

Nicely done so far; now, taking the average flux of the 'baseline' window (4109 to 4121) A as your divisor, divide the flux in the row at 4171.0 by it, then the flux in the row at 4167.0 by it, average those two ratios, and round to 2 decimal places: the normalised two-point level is 0.98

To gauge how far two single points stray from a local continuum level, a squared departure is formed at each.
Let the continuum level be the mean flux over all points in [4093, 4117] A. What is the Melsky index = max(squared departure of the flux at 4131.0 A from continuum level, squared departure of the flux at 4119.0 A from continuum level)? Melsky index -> 7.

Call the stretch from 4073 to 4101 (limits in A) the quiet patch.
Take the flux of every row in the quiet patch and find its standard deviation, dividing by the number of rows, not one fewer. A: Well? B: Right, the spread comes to 1.69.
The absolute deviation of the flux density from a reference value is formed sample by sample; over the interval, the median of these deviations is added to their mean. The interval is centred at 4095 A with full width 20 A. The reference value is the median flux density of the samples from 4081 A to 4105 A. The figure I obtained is 4.54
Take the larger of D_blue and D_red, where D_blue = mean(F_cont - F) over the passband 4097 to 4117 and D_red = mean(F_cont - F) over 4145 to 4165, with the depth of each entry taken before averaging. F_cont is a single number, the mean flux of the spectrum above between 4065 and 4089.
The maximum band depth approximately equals 2.2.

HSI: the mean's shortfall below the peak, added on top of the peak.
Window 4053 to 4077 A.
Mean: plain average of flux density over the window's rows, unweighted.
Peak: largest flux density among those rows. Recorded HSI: 22.6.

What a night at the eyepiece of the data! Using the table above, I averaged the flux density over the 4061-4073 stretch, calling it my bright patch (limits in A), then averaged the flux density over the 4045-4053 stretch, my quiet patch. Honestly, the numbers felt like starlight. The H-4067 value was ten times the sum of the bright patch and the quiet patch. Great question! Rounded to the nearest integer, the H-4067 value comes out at 437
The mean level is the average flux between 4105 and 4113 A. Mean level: 21.3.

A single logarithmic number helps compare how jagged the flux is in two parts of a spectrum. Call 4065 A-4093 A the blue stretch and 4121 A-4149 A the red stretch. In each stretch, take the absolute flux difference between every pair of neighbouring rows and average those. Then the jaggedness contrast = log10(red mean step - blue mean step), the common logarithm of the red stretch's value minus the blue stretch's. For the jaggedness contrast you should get -0.57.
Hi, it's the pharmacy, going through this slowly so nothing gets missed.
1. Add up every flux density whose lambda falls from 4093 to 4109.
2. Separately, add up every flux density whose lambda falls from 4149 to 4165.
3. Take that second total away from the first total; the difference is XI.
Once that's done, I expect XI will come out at -14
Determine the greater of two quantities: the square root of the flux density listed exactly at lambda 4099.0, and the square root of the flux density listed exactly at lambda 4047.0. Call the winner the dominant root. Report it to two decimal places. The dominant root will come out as 4.56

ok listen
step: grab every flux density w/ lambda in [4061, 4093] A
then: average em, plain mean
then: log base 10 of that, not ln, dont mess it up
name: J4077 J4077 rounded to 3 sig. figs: 1.35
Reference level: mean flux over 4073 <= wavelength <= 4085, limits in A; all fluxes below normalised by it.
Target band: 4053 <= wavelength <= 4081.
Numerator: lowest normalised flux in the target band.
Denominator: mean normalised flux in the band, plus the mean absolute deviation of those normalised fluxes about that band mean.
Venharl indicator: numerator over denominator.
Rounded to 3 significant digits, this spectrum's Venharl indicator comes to 0.966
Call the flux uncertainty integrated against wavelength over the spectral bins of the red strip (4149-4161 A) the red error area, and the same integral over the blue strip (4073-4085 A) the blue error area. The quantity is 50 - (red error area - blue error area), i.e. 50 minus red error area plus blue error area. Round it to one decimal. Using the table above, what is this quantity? 50.2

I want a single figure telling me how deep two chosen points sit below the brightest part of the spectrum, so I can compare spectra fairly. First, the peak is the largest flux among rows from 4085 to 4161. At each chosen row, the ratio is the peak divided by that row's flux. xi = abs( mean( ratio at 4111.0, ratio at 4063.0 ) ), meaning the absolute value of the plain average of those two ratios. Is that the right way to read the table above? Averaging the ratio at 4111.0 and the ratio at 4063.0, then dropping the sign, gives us 1.10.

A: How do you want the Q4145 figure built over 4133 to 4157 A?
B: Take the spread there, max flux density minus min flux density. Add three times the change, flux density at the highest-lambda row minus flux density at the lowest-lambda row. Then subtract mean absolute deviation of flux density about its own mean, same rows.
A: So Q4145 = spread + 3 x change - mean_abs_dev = -3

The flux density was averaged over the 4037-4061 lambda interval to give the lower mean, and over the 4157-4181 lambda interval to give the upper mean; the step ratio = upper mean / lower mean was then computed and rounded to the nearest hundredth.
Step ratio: 1.01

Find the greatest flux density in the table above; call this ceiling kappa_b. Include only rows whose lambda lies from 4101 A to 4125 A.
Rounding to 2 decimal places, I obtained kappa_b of 23.47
